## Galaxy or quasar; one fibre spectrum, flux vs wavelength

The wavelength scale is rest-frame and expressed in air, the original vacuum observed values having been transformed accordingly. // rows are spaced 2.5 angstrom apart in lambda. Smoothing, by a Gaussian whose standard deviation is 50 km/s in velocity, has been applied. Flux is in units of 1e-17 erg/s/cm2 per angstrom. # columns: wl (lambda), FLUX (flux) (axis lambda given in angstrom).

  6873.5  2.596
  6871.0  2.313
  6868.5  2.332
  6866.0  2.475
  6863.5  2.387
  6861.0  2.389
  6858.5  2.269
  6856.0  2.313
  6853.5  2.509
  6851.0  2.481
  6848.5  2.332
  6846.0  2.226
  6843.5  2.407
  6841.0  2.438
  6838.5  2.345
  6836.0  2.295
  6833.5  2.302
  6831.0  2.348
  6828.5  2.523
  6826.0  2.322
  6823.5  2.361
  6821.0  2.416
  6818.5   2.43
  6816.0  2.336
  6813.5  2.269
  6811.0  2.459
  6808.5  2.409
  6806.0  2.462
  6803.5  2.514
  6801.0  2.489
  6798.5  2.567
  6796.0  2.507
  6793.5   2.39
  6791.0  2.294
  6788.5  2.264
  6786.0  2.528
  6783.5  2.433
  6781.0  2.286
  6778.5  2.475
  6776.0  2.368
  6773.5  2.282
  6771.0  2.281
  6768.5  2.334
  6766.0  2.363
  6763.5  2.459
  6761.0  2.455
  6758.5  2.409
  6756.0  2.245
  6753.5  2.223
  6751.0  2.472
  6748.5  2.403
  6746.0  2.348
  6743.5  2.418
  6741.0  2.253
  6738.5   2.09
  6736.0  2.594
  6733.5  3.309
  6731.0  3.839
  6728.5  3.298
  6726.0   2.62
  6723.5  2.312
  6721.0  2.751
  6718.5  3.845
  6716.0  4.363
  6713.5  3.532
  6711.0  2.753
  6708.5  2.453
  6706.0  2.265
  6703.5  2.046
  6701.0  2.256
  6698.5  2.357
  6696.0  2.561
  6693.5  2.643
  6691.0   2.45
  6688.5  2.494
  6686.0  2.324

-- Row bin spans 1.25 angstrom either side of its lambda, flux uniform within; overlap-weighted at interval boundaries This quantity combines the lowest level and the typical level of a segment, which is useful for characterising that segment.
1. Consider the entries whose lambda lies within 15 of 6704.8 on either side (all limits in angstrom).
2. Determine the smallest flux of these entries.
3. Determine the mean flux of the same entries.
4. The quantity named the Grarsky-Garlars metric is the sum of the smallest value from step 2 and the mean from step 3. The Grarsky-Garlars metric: 4.84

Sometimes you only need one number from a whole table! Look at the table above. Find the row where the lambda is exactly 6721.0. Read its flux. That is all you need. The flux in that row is 2.751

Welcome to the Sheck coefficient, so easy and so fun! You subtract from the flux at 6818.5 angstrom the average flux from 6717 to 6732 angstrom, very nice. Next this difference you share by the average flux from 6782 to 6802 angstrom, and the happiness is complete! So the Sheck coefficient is -0.28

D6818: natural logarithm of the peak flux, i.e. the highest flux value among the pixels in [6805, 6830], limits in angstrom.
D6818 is 0.93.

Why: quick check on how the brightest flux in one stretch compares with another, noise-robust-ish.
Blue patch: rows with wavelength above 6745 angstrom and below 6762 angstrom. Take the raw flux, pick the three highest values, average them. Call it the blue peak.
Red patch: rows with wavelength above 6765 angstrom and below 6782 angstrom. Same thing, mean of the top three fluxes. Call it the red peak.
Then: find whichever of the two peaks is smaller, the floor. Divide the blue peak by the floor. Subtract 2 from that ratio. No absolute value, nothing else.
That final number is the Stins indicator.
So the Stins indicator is -0.98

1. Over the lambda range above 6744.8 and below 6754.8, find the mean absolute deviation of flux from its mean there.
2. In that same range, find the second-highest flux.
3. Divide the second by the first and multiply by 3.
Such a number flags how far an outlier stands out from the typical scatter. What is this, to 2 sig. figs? 95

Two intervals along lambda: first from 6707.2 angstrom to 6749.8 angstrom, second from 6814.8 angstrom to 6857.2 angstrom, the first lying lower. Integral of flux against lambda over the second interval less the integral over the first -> -22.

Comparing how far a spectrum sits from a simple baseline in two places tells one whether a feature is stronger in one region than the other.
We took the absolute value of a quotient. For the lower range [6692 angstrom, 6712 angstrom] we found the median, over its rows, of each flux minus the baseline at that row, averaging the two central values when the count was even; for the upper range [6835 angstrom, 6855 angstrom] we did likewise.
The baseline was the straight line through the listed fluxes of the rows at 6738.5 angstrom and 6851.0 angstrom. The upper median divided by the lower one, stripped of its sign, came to 0.16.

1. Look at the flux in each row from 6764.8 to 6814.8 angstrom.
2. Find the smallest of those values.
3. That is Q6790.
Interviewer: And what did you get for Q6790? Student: 2.264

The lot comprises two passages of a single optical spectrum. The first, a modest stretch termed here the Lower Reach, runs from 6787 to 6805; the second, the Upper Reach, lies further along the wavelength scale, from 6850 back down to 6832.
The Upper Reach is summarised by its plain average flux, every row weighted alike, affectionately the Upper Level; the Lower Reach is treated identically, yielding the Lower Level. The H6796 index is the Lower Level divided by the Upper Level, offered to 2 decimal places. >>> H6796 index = 1.04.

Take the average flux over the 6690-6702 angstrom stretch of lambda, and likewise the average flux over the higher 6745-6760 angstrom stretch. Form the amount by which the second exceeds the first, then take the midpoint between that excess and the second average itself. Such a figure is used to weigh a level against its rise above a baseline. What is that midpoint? 1.123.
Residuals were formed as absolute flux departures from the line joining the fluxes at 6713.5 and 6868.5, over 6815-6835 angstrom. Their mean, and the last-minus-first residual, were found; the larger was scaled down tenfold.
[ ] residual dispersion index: 0.029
